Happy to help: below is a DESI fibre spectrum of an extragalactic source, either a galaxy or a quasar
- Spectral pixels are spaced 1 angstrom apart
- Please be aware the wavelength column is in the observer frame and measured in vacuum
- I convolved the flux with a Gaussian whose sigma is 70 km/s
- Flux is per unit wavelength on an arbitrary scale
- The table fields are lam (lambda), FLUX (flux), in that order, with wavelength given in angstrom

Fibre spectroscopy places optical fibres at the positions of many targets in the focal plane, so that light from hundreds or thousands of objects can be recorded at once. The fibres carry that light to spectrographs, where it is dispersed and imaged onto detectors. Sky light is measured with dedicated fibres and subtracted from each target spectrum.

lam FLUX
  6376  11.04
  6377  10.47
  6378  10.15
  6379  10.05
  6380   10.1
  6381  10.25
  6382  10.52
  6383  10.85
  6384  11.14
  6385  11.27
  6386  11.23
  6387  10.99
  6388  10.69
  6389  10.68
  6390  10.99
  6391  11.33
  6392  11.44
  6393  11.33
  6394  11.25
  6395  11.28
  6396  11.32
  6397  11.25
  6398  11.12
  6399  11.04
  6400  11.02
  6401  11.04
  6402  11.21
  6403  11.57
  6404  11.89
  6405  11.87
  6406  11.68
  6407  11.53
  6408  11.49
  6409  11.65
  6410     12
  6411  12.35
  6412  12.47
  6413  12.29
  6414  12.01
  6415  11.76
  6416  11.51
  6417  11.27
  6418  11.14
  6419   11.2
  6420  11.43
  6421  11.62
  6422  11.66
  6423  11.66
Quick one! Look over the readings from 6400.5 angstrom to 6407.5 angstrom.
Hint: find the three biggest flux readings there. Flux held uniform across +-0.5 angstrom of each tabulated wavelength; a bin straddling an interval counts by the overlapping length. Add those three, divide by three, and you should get 11.8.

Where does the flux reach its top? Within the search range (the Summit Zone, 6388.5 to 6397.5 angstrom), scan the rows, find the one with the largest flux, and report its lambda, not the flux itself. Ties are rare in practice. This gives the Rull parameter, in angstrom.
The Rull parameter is 6392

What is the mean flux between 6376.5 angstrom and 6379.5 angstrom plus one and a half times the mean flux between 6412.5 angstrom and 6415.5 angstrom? 28.3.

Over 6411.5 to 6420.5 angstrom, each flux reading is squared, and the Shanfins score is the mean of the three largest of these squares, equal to 150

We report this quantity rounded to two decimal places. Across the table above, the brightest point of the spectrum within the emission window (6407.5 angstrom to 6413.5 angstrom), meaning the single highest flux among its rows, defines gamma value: 12.47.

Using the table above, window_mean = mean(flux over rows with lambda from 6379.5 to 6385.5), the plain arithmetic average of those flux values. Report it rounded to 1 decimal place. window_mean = 10.7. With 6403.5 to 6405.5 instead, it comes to 11.9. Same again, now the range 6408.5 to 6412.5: 12.1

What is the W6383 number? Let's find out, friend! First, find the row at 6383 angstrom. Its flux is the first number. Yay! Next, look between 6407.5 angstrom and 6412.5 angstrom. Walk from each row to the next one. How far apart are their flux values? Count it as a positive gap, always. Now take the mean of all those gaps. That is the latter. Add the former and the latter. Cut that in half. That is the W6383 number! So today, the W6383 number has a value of 5.5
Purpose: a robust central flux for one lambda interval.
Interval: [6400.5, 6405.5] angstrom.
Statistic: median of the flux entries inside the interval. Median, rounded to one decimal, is 11.6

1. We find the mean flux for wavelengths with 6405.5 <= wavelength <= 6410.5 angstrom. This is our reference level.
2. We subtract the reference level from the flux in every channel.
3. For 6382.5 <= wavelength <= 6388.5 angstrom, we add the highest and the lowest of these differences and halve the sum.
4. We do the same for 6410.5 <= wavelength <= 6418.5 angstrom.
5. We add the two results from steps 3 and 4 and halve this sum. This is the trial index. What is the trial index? -0.28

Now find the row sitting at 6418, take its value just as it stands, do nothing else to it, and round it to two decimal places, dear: 11.14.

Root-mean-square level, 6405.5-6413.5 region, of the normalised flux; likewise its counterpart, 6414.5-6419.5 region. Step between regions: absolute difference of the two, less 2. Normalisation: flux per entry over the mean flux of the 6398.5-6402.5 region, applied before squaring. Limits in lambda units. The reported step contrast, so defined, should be -1.95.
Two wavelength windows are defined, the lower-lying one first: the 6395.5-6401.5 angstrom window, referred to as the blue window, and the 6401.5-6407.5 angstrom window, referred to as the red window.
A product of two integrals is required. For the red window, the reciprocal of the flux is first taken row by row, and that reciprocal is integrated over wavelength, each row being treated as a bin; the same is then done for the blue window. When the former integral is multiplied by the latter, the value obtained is 0.278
